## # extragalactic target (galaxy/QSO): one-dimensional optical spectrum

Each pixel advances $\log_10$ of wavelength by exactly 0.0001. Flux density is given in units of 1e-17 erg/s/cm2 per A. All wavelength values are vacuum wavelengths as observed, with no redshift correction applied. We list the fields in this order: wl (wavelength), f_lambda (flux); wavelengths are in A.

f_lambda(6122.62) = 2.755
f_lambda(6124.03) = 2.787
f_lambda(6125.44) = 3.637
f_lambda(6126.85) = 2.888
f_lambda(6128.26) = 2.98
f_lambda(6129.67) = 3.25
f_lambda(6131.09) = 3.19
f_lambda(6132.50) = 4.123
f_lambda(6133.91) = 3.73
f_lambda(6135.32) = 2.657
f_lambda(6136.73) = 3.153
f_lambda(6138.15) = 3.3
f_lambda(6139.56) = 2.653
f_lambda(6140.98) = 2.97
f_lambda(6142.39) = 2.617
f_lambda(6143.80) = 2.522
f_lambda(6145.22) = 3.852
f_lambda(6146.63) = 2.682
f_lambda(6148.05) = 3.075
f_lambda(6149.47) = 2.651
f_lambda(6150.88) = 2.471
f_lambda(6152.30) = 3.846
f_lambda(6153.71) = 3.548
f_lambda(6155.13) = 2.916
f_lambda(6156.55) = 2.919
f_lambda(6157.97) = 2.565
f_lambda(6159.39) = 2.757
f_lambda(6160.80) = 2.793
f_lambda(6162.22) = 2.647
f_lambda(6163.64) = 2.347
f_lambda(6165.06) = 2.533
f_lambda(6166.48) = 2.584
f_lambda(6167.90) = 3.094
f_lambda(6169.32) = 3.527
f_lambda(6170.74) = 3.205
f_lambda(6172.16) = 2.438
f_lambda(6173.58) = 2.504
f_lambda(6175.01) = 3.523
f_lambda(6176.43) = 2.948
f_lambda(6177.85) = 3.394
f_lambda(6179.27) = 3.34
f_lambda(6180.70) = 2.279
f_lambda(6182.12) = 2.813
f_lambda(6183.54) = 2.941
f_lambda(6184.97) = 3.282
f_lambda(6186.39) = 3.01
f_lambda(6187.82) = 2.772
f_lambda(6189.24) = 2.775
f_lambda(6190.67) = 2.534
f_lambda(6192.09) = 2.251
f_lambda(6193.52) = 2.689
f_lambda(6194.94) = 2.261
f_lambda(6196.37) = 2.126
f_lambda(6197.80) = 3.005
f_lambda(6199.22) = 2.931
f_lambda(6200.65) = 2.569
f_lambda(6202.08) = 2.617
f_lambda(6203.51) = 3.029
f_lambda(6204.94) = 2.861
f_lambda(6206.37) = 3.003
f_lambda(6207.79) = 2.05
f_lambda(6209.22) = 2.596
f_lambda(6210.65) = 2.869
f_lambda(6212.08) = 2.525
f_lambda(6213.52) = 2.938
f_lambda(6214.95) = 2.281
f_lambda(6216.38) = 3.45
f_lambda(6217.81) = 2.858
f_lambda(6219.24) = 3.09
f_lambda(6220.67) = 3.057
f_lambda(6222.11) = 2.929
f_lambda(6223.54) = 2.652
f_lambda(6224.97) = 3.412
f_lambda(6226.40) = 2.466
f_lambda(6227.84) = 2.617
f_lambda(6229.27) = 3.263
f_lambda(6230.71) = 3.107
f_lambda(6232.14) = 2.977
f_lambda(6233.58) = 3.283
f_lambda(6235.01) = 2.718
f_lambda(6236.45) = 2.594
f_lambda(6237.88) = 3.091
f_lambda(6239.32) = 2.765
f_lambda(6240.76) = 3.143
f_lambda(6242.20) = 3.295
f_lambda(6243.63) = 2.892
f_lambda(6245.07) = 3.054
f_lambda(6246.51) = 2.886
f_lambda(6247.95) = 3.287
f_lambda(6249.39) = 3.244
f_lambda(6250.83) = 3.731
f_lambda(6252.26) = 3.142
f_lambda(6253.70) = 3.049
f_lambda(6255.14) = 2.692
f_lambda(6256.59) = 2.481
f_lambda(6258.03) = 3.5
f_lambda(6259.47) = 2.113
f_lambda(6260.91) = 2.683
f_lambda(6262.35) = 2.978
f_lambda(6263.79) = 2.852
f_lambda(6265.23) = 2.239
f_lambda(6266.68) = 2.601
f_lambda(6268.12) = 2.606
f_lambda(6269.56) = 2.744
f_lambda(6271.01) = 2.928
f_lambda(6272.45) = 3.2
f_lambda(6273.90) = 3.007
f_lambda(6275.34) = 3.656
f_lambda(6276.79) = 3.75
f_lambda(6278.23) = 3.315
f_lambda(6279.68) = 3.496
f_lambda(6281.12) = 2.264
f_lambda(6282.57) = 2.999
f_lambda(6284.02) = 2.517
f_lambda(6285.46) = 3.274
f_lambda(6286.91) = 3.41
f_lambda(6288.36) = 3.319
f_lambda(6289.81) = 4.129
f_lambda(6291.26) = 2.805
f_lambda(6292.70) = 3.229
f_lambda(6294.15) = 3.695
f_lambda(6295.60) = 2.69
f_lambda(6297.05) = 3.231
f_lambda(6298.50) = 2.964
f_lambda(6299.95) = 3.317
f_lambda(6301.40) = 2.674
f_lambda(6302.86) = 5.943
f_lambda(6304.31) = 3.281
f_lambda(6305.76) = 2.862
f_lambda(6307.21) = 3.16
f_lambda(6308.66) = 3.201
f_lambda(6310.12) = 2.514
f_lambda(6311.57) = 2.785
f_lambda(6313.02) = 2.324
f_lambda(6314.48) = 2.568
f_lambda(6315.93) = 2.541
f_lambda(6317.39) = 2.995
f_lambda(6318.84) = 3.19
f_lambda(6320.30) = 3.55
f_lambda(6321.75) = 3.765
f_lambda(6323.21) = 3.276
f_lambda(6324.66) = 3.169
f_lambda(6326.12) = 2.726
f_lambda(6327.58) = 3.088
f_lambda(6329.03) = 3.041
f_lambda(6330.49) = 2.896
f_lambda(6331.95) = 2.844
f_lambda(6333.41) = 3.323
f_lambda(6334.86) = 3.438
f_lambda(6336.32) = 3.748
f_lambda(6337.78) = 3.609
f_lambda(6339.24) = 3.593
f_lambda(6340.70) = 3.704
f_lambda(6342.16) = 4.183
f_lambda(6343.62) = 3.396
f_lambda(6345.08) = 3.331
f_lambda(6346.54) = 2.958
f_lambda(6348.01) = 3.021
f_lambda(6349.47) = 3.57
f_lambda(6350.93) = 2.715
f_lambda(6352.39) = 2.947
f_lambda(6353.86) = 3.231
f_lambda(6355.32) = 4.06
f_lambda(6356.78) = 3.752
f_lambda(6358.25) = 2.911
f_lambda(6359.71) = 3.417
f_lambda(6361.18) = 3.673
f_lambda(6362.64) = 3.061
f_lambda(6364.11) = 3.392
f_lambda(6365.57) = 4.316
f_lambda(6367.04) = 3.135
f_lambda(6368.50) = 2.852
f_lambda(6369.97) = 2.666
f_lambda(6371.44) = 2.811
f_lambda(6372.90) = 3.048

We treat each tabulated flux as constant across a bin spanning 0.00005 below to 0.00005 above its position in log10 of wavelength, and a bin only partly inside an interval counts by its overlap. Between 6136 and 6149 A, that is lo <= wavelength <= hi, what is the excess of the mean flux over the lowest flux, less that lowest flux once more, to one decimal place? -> -2.1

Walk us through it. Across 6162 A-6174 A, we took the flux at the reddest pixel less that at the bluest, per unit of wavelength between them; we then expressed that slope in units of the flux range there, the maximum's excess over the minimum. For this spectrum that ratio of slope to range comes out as -0.011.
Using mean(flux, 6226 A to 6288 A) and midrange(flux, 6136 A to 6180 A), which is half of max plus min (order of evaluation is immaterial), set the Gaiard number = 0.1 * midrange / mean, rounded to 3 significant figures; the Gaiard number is 0.104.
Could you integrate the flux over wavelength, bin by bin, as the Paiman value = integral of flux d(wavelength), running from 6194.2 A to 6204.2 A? 26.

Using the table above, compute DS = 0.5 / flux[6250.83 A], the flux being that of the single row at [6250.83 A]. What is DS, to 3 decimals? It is 0.134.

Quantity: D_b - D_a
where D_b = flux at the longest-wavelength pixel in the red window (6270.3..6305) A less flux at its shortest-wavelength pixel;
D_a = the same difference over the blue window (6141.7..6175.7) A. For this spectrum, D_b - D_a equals -0.55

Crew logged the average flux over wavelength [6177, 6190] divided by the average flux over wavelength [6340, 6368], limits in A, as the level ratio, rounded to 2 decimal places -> 0.87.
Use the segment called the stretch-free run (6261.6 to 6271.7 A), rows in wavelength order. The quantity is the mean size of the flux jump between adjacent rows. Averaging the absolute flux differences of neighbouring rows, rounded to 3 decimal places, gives 0.238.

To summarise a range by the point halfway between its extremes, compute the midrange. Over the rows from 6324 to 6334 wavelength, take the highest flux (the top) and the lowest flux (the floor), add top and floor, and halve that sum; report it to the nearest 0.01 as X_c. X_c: 3.02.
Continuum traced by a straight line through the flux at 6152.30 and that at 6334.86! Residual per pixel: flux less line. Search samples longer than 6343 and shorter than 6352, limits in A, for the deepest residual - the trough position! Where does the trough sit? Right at 6350.93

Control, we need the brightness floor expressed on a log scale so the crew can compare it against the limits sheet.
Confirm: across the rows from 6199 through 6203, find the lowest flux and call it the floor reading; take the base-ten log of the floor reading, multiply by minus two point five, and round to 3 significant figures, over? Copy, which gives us -1.02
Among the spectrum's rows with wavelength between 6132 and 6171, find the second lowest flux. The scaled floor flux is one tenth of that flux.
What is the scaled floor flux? 0.247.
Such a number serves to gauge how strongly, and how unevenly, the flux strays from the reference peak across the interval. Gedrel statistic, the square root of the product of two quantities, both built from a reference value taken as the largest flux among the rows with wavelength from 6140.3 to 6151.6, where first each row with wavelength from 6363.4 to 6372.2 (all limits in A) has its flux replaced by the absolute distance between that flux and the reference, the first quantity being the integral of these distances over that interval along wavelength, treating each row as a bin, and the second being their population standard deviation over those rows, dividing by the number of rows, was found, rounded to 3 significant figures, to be 1.42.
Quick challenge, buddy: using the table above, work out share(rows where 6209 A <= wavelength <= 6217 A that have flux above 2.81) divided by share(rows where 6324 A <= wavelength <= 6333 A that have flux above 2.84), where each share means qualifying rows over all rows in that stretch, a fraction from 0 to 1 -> 0.6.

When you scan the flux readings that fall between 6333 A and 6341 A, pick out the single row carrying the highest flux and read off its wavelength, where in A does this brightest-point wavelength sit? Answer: 6336.32 A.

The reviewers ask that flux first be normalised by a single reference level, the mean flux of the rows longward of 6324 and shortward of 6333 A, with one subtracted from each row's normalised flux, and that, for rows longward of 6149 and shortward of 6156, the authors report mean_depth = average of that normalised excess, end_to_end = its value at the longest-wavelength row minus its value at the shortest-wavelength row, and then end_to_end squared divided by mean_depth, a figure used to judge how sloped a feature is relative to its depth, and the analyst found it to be 0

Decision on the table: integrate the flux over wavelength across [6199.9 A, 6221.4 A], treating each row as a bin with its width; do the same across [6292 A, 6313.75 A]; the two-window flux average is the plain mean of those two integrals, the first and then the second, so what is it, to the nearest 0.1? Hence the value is 64.6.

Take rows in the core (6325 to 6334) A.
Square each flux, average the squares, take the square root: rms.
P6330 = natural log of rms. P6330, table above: 1.10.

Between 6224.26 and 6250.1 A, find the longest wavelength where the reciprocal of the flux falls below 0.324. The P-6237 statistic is 6249.39 A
